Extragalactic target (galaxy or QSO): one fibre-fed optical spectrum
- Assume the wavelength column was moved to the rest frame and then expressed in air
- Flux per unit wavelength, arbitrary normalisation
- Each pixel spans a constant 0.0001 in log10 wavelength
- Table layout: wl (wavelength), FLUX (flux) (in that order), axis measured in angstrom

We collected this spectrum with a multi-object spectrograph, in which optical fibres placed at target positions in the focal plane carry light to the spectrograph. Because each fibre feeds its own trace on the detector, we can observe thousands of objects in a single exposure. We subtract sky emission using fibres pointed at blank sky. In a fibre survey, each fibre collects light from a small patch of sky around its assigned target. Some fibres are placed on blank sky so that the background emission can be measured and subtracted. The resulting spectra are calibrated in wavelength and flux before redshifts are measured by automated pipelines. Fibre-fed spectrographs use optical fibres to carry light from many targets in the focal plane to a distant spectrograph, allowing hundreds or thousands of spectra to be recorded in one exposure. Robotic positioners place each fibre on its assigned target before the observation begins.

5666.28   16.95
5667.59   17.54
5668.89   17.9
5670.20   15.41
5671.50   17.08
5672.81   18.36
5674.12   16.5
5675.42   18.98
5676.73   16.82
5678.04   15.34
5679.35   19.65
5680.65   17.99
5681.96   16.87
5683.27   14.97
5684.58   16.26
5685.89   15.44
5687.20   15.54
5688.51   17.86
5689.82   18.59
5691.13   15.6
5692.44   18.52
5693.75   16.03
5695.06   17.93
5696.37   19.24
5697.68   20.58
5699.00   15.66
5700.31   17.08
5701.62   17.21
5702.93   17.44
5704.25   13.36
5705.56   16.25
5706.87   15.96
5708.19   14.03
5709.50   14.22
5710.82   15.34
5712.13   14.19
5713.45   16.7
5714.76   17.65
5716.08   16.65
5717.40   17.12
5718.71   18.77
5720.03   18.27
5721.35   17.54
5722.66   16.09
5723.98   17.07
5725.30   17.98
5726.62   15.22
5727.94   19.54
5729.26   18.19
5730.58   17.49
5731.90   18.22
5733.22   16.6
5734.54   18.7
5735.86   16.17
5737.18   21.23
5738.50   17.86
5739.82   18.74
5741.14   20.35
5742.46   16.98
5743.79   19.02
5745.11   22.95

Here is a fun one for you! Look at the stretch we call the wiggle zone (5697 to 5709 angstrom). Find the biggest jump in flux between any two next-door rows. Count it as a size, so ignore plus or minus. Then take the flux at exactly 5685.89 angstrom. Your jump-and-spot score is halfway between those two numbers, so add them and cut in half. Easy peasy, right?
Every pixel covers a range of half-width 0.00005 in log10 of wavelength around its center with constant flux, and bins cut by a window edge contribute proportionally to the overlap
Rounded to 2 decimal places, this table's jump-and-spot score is 10.18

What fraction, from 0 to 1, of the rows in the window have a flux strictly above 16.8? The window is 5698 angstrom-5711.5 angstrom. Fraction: 0.30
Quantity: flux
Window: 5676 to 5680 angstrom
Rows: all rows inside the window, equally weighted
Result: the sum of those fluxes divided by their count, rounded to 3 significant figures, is 17.3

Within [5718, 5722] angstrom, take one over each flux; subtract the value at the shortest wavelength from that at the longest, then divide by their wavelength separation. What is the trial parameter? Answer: 0.001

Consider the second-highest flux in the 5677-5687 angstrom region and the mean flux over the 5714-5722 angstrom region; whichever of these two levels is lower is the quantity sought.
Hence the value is 17.7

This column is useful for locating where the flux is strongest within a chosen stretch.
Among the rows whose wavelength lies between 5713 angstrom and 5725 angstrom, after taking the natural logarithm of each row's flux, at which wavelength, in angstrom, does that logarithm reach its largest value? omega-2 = 5718.71 angstrom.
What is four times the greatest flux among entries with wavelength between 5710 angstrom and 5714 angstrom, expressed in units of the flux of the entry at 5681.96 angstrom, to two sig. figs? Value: 4.0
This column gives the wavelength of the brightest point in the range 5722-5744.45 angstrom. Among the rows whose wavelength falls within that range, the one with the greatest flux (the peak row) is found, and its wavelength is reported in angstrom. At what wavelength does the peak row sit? 5737.18 angstrom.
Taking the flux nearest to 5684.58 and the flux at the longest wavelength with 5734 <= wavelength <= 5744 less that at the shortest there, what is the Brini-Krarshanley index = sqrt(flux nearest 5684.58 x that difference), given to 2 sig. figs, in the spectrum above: 2.3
